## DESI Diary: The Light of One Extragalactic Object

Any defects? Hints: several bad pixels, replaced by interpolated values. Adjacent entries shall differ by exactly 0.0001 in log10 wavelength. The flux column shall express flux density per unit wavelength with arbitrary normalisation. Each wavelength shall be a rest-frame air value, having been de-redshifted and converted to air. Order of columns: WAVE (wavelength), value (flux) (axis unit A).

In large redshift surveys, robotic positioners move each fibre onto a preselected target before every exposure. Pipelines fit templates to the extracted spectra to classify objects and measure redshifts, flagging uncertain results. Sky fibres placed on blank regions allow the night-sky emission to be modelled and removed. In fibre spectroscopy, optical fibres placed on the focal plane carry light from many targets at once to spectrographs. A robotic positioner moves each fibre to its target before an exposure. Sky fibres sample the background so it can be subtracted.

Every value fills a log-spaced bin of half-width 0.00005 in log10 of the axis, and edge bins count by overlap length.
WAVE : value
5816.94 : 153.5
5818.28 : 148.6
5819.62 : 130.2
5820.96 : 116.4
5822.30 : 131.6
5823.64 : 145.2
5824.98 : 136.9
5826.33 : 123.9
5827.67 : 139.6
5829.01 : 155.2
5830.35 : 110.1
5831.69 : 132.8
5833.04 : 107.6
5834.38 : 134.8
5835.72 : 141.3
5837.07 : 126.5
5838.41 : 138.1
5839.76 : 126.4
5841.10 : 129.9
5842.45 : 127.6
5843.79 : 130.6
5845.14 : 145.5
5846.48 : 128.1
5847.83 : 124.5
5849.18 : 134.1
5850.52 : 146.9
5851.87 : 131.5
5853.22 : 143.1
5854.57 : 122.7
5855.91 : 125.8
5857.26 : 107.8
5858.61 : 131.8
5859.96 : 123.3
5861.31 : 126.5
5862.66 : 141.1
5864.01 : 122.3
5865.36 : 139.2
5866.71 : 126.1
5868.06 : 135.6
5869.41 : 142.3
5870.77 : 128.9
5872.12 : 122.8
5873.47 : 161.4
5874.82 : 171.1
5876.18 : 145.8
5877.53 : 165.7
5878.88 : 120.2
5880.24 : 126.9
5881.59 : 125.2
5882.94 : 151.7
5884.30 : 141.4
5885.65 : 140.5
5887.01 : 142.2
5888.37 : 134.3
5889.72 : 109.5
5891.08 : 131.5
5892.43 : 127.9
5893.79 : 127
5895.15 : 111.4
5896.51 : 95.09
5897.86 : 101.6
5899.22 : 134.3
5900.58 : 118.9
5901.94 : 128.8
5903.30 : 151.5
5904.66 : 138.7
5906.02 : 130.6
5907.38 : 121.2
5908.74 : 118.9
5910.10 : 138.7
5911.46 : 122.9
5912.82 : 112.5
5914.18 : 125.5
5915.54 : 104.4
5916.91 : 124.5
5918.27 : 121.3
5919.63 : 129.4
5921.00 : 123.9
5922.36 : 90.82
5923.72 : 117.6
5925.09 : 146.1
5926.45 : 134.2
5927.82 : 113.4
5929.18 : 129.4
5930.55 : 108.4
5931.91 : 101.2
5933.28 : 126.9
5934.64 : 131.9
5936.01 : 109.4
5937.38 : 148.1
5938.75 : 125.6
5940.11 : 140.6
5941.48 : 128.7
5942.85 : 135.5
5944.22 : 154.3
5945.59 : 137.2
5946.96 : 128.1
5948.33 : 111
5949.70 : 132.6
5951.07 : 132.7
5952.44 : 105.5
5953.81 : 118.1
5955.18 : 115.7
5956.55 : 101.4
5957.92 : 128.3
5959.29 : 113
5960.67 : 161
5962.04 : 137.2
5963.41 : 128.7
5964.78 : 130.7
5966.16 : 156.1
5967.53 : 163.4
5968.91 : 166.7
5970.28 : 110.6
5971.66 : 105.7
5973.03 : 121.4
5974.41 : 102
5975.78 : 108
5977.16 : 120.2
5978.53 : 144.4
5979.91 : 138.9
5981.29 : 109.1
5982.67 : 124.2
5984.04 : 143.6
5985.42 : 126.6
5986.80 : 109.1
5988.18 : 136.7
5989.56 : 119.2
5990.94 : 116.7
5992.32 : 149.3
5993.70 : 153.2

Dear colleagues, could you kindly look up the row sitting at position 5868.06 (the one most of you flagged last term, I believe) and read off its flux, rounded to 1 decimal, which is 135.6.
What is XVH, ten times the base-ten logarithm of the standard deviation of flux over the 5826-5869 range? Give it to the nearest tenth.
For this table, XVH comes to 10.3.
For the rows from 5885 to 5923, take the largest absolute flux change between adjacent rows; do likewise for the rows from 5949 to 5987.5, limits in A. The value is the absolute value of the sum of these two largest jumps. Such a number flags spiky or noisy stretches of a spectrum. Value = 89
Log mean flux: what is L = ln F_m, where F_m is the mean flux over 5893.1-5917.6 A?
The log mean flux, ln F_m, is 4.81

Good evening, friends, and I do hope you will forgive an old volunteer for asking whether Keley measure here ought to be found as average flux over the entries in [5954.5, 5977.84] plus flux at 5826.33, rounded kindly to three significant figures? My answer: 252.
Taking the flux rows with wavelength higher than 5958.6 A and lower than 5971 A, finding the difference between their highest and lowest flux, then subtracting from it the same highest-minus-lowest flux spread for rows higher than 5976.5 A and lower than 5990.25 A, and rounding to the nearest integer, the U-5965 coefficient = 21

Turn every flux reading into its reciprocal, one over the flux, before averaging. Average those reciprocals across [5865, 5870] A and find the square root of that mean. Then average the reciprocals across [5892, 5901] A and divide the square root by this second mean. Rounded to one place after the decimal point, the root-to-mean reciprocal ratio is 9.9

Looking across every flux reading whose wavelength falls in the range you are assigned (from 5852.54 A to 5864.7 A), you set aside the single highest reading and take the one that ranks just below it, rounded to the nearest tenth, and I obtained 141.1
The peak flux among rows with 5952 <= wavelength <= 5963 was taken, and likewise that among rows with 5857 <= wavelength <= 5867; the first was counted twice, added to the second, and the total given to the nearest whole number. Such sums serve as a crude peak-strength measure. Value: 463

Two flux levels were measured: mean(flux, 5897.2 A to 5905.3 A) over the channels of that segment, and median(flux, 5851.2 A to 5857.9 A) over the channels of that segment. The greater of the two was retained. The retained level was 129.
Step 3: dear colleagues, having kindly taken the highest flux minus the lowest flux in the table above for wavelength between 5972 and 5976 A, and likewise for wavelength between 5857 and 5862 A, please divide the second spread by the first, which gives 1.2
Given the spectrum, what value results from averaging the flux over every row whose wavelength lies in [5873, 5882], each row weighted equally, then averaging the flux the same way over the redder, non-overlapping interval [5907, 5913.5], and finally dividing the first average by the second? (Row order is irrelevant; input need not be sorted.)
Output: 1.18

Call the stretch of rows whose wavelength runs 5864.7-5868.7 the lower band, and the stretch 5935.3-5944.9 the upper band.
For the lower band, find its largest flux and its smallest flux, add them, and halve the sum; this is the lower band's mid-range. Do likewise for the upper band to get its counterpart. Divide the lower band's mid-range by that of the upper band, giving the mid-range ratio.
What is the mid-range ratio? 1.01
